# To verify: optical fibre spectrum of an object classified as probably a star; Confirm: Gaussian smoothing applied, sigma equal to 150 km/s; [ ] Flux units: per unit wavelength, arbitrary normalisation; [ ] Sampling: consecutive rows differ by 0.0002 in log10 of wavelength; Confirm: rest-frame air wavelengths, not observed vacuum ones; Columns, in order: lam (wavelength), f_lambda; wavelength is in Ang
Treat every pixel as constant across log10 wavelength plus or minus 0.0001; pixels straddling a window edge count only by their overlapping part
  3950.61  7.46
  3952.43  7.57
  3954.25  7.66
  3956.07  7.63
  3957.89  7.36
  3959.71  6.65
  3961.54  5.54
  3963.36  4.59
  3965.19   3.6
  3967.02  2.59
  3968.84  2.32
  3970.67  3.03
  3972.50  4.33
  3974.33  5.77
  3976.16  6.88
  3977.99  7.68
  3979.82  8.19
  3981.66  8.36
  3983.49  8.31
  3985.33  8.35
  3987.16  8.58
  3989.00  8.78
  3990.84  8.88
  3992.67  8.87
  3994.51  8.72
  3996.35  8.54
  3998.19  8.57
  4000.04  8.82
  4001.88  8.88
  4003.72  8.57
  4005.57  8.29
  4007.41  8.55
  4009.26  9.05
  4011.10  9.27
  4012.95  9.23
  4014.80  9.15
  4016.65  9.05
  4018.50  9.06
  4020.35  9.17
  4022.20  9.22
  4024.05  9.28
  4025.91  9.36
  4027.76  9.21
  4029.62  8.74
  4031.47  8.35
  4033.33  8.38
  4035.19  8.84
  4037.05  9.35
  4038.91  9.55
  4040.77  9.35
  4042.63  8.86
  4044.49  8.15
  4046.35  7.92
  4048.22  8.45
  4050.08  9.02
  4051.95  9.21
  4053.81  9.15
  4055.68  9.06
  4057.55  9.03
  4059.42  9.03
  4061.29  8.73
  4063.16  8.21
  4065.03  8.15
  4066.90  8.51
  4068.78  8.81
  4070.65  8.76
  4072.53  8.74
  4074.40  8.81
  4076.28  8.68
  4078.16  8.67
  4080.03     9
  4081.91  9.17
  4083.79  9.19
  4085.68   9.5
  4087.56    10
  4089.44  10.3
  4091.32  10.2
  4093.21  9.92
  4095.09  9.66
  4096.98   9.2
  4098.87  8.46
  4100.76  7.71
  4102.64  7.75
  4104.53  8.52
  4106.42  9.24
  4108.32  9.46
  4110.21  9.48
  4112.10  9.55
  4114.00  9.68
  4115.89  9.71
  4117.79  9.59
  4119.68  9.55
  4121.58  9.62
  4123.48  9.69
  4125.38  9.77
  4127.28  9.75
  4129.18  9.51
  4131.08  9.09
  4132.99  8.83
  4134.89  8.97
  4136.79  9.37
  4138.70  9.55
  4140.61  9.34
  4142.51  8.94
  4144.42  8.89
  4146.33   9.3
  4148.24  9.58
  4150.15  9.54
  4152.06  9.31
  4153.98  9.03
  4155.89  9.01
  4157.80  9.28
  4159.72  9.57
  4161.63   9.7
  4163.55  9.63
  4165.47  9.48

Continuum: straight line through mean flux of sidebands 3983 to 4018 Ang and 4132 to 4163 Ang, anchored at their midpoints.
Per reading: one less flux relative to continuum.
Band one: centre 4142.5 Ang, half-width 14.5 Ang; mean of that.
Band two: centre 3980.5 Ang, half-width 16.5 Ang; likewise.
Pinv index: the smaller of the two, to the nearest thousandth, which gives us 0.003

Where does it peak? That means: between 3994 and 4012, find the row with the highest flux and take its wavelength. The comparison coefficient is 4011.10 Ang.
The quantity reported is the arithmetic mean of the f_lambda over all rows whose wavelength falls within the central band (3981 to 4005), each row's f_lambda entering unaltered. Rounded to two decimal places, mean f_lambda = 8.63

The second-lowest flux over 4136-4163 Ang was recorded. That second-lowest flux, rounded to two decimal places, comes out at 8.94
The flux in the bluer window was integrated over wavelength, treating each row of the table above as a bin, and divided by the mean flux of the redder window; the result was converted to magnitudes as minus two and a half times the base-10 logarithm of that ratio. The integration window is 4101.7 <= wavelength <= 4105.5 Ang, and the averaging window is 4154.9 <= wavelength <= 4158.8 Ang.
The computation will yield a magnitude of -1.32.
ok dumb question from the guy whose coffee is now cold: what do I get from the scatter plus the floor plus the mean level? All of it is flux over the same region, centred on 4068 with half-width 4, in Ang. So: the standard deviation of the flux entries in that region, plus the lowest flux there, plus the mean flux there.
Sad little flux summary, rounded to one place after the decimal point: 17.0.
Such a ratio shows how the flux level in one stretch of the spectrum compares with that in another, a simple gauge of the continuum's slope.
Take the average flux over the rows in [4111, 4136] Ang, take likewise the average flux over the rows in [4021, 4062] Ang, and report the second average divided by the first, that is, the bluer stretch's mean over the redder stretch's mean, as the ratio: 0.94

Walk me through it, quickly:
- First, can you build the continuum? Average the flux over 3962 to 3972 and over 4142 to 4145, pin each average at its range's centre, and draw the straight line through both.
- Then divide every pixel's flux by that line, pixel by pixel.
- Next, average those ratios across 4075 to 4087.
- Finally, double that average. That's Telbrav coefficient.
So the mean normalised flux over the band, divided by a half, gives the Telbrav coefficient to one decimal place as 2.6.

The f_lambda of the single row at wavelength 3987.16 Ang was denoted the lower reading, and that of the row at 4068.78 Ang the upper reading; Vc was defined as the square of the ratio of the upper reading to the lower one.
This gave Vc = 1.05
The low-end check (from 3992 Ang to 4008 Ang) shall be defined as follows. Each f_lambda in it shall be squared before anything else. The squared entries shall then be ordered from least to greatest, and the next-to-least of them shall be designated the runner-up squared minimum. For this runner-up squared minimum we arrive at 73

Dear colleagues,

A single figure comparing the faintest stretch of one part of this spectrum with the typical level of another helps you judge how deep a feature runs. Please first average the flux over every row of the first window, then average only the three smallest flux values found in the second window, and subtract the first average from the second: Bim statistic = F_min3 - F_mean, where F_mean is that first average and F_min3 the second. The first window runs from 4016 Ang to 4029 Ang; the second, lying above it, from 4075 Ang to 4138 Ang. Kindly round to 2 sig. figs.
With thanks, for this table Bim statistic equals -1.2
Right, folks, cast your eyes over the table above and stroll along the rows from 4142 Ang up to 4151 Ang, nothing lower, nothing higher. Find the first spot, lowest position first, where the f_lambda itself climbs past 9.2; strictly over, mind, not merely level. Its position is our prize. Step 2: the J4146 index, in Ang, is 4146.33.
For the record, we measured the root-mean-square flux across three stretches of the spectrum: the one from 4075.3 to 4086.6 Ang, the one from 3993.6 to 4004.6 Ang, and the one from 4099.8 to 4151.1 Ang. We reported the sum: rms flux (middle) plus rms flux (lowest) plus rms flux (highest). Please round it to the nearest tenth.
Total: 27.0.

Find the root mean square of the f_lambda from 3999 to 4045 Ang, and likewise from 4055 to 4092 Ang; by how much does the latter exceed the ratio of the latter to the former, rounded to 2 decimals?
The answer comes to 8.04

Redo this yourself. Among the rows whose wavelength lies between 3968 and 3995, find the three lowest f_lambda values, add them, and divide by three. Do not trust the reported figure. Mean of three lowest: 3.2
